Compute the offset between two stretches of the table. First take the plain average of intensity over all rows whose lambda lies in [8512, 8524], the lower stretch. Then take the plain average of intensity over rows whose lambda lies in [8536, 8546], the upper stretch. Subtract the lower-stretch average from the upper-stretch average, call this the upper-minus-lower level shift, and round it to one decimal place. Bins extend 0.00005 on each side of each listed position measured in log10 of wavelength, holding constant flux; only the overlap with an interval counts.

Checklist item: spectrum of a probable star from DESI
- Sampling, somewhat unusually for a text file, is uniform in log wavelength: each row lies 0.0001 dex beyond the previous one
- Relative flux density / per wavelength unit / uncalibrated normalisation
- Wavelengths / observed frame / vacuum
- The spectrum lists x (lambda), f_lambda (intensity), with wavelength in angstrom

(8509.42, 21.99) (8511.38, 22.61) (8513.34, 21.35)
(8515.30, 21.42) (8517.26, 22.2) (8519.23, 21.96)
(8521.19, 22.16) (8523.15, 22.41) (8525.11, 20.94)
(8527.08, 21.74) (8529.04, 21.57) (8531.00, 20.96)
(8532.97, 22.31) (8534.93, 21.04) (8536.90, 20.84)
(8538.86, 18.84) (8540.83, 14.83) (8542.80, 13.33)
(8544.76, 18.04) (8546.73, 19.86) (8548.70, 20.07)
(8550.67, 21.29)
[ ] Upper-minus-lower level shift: -4.7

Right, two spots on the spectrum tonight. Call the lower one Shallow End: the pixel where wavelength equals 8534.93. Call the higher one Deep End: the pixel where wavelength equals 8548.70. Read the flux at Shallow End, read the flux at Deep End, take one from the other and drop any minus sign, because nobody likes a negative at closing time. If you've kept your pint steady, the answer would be 1.0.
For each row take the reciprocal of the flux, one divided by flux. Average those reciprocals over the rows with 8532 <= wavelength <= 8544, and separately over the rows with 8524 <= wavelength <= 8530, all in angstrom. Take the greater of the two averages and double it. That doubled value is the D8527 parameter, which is 0.112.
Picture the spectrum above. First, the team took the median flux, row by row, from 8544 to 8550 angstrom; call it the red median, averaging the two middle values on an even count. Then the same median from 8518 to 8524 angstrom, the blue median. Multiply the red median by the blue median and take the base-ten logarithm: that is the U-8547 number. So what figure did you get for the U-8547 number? 2.64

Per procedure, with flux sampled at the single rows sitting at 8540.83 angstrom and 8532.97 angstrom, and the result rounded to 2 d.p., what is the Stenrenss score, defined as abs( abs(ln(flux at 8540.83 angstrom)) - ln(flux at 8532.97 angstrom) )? 0.41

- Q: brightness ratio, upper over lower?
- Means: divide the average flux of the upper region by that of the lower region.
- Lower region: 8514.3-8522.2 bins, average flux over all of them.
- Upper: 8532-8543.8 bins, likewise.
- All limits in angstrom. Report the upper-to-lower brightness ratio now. 0.845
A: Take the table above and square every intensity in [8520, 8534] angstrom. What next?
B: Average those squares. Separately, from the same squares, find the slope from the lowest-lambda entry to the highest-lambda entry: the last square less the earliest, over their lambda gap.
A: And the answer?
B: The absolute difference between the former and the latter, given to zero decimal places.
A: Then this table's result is 472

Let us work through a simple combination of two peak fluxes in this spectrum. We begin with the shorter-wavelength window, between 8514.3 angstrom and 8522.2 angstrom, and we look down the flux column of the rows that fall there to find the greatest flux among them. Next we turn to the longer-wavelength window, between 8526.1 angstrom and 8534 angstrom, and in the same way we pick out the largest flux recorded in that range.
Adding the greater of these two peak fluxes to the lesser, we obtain 44.5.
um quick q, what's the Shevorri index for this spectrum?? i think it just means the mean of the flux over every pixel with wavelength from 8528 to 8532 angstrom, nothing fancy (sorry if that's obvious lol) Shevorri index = 21.3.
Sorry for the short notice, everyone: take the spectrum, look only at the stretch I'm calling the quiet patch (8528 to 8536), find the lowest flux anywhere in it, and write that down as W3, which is 20.96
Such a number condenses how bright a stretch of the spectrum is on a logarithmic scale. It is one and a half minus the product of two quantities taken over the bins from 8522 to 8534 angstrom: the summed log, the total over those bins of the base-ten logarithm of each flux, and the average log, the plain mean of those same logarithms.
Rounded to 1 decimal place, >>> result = -9.2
